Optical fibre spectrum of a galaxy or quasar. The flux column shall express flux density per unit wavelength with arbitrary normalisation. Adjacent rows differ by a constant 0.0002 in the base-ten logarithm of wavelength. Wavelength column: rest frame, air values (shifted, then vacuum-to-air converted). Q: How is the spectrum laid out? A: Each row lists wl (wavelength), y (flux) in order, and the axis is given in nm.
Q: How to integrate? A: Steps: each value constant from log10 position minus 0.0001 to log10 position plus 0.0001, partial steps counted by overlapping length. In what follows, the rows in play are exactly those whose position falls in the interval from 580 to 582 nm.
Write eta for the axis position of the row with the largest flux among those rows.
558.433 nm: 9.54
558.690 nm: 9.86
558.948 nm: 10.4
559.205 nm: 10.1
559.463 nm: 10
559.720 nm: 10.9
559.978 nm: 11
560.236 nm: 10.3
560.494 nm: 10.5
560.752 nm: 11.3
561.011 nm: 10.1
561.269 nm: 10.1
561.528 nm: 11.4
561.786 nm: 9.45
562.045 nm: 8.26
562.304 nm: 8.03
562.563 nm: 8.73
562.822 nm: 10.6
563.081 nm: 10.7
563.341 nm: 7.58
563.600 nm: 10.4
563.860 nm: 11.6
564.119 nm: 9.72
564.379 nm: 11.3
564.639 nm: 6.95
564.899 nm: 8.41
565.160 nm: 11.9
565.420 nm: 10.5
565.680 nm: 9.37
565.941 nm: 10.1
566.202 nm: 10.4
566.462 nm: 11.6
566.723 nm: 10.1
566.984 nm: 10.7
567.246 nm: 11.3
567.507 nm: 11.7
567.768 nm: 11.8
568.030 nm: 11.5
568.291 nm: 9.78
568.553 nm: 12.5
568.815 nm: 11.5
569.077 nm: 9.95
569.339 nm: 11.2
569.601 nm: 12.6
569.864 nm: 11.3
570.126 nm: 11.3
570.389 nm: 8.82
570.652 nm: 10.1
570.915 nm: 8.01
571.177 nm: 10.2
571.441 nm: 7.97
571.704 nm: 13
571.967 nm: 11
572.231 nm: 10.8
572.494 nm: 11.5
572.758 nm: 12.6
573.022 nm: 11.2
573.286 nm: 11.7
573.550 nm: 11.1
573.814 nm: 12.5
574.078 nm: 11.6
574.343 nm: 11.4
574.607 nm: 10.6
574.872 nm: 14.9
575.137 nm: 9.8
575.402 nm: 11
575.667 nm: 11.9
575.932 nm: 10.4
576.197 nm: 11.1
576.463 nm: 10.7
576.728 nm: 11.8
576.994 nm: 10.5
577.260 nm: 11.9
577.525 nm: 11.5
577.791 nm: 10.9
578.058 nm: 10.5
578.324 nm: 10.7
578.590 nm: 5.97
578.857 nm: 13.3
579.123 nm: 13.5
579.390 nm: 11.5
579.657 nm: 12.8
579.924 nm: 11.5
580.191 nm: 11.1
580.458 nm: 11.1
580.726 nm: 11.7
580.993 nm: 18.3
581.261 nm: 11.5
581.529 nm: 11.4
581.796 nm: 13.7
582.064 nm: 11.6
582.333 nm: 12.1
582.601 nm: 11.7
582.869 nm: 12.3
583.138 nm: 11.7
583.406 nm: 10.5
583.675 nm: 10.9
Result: 580.993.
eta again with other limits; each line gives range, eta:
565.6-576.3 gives 574.872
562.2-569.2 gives 568.553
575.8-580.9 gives 579.123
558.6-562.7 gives 561.528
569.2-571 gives 569.601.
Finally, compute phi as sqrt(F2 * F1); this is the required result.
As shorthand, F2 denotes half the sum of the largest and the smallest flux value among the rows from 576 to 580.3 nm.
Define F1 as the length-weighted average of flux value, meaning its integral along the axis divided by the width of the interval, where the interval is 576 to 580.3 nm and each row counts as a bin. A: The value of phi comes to 10.4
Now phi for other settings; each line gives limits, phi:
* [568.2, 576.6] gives 11.3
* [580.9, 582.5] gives 13.9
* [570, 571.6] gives 9.5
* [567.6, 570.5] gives 10.9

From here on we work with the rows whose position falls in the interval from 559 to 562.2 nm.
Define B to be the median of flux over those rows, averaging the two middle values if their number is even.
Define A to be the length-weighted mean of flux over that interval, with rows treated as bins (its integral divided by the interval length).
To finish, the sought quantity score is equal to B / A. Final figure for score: 0.993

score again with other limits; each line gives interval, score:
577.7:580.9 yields 0.999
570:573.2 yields 1.033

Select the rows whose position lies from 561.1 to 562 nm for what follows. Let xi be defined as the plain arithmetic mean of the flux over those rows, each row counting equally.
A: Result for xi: 10.3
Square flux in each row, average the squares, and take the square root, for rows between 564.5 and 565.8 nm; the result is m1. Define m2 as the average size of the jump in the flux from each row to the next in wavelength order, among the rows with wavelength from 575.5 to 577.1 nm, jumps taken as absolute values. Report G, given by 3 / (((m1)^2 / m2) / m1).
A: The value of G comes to 0.31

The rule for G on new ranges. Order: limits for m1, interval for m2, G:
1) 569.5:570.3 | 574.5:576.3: 0.58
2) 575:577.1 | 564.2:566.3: 0.50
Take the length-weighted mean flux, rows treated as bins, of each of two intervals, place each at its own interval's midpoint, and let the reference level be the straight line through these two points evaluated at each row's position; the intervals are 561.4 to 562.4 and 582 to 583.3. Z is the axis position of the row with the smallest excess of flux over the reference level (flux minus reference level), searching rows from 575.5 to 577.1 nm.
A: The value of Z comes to 576.994 nm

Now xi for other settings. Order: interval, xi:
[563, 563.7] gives 9.6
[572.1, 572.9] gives 11.6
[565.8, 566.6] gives 10.7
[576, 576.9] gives 11.2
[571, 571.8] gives 10.4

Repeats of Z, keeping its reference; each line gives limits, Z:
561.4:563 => 562.304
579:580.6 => 580.458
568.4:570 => 569.077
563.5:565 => 564.639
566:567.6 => 566.723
